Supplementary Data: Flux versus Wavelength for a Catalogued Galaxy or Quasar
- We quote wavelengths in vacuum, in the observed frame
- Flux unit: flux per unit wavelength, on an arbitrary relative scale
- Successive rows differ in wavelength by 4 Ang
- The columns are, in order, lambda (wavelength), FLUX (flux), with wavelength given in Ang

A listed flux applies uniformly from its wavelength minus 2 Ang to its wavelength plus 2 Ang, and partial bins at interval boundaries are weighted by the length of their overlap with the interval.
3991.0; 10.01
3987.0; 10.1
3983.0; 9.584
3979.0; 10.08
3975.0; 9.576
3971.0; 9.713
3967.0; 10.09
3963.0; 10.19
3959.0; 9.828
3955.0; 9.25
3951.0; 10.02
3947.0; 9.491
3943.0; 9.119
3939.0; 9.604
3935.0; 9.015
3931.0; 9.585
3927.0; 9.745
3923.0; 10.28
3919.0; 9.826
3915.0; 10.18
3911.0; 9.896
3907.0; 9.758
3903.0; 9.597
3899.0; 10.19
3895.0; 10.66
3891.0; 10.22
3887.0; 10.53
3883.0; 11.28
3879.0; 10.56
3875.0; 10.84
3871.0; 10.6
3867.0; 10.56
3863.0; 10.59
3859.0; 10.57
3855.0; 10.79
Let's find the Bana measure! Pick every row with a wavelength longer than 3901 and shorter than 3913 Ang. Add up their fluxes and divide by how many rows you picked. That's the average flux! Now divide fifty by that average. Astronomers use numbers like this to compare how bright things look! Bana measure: 5.13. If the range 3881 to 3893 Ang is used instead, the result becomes 4.68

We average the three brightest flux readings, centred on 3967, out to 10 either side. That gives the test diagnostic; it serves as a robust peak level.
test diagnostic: 10.0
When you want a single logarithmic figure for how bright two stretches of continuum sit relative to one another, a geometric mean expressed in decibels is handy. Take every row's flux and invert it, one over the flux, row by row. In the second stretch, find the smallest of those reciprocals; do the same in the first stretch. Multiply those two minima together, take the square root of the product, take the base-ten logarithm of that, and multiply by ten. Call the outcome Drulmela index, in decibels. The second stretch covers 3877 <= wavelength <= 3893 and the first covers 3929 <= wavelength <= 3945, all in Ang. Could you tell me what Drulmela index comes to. -10.2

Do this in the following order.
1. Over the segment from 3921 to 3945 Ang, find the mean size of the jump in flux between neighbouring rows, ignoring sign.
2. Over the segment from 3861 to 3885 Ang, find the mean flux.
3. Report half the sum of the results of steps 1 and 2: 5.60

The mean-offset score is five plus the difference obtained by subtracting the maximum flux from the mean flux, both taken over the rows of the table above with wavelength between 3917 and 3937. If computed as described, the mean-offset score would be 4.41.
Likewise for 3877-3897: 4.37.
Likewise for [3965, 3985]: 4.72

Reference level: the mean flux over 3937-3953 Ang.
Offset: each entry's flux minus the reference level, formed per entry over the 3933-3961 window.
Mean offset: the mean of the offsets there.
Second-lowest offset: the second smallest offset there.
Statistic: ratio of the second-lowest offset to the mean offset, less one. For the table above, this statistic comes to 4.28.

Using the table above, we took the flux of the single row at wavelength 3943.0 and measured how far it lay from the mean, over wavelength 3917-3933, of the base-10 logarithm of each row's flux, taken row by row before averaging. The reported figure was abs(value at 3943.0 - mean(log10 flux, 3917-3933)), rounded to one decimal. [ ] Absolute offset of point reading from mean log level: 8.1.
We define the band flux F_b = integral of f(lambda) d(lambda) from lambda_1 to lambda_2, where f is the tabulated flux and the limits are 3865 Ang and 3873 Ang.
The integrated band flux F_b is 84.6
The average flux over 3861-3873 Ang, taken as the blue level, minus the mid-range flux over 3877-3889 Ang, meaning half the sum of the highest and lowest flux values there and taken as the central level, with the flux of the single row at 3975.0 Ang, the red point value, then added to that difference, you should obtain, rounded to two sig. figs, 9.3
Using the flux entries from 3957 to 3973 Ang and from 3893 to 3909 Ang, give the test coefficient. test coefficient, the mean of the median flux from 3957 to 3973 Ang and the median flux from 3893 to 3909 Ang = 10.0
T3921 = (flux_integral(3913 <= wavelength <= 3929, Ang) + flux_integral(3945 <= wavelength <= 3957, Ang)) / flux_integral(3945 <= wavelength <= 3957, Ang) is 2.39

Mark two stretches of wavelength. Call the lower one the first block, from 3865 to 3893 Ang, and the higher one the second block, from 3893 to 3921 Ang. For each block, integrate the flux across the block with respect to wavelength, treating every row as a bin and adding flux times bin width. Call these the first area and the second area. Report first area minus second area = 18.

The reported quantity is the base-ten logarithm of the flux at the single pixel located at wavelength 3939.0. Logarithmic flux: 0.98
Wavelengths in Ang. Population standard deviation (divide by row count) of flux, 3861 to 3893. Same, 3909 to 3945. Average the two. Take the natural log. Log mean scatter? -1.07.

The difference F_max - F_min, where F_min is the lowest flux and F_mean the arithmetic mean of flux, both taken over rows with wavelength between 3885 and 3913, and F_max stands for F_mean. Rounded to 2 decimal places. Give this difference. 0.52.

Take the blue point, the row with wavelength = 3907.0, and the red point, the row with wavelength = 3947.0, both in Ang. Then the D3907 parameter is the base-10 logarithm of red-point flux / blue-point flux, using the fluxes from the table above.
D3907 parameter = -0.012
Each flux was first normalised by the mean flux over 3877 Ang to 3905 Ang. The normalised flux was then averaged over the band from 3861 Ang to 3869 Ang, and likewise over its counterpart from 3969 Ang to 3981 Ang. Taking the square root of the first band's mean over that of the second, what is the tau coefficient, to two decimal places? 1.04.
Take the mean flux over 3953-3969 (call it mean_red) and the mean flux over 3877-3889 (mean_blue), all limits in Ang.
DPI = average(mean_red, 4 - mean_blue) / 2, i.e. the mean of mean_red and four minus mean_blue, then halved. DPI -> 0.76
